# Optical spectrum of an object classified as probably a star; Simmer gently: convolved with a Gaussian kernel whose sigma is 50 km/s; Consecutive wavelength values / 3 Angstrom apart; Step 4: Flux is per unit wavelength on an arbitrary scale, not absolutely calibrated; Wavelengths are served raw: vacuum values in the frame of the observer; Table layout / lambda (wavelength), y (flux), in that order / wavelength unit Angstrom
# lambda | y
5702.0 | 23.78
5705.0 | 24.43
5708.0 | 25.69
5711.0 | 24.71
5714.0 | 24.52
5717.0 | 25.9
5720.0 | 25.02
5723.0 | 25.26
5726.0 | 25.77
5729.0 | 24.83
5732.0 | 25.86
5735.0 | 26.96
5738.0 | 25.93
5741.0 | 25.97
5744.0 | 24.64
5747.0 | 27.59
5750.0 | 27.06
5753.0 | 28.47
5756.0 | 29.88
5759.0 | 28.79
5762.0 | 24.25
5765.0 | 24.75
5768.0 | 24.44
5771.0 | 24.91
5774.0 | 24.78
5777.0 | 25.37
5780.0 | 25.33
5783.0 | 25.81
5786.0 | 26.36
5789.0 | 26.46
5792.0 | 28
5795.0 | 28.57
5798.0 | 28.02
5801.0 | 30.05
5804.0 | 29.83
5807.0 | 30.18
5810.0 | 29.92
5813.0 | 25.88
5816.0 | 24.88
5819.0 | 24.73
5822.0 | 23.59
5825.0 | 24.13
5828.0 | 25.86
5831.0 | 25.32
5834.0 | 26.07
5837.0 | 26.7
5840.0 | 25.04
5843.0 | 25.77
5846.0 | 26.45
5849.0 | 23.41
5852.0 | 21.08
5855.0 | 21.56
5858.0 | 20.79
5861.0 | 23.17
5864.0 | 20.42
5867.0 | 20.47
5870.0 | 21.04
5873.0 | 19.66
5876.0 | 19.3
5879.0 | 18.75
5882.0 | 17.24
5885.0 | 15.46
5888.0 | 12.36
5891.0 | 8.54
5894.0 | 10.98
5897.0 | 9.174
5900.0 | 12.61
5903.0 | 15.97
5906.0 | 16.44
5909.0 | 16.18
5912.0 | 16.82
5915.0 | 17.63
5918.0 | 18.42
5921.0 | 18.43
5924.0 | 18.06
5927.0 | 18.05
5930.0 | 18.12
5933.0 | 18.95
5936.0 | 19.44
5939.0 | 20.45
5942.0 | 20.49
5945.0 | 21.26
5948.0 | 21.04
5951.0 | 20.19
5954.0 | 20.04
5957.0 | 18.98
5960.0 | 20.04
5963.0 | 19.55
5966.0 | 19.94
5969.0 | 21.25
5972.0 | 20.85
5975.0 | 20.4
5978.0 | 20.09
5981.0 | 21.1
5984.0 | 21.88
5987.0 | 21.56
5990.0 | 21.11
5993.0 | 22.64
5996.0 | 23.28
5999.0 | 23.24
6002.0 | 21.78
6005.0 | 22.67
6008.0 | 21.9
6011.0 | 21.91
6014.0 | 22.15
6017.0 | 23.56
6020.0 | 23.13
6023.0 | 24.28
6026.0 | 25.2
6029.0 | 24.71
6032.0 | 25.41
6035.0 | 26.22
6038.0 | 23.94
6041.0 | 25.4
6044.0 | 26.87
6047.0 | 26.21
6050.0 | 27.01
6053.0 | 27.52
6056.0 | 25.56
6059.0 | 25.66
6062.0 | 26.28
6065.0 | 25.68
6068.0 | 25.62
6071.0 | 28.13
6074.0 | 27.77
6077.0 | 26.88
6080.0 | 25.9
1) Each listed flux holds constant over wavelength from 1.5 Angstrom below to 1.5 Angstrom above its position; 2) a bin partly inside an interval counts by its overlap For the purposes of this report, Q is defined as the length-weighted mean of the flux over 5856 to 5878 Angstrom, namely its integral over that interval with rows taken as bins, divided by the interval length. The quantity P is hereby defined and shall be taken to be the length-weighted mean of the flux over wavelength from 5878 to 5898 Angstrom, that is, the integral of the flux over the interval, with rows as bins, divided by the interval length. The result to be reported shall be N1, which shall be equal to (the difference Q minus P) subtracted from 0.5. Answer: -7.0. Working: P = 13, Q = 20.7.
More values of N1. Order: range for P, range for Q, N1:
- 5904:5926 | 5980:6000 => -4.2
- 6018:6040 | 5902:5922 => 8.1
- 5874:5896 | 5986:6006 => -7.2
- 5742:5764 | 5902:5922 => 10.5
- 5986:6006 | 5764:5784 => -2.2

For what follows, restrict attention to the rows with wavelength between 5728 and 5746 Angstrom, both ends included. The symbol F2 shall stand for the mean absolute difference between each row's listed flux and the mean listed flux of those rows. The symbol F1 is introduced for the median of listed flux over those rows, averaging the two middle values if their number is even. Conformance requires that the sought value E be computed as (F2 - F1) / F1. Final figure -0.975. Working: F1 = 25.9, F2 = 0.6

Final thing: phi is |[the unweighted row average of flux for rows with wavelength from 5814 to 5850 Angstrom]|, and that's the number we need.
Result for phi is 25.2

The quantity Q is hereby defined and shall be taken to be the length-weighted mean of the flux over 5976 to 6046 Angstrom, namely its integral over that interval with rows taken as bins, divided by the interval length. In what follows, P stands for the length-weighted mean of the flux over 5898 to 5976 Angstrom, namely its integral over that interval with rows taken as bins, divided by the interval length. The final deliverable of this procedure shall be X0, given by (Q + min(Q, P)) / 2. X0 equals 21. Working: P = 18.8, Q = 23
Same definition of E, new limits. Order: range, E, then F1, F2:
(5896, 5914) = -0.849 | 16.1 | 2.4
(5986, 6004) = -0.965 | 22.2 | 0.8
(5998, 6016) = -0.979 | 22.0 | 0.5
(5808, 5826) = -0.936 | 24.8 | 1.6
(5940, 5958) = -0.971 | 20.3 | 0.6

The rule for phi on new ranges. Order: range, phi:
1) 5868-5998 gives 18.5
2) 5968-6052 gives 23.2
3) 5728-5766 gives 26.5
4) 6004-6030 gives 23.3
